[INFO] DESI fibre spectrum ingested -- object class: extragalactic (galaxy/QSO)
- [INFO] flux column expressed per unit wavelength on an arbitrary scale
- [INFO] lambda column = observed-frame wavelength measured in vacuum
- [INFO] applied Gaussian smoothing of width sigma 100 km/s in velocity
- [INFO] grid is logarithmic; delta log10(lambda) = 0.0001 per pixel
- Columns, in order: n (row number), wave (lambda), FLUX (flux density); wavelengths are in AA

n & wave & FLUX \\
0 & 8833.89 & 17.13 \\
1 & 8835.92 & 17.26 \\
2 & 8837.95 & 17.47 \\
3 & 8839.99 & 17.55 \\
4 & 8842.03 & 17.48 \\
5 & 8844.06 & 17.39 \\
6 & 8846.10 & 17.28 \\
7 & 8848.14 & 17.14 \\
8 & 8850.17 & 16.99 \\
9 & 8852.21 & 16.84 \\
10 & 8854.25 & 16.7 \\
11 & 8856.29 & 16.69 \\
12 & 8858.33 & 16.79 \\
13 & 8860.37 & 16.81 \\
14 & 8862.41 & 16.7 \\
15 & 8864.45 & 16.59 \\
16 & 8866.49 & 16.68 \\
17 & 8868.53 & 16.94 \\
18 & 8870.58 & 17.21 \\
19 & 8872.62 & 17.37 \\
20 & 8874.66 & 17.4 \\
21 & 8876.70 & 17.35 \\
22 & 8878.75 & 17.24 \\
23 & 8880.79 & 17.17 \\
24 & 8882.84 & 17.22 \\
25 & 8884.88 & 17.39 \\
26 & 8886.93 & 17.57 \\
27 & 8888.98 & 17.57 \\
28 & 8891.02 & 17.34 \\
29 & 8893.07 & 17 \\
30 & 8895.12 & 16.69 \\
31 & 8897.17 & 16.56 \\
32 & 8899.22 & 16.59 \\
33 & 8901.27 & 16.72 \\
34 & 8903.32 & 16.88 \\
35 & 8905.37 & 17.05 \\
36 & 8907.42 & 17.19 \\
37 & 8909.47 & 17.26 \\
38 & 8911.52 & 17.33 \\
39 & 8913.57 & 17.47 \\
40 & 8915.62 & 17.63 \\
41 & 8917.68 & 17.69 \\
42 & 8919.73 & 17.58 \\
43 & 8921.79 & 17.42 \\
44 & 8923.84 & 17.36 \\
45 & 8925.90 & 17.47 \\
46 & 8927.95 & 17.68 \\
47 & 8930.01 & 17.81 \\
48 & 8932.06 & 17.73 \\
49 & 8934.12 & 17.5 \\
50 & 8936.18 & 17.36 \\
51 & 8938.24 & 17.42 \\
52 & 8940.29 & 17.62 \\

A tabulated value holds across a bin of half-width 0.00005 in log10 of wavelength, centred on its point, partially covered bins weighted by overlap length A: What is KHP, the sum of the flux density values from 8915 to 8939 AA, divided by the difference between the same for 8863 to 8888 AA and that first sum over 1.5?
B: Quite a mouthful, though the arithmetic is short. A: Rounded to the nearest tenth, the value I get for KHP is 3.2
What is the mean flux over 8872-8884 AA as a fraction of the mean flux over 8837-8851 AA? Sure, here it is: 0.998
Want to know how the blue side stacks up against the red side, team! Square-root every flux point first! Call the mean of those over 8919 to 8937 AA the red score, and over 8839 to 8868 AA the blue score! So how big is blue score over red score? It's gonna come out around 0.984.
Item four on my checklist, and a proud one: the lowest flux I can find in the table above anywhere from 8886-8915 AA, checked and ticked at 16.56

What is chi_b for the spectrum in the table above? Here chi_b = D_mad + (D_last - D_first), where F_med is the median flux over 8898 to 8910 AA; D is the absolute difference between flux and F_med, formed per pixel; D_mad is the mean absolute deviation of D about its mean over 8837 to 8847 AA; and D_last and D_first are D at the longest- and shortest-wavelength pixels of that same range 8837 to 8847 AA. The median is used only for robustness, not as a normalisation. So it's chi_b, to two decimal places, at -0.11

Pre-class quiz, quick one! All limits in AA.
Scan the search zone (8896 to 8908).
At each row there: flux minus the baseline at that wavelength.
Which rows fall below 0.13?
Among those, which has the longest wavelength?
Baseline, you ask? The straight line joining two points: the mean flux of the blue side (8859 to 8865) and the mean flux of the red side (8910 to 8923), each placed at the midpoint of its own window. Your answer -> 8907.42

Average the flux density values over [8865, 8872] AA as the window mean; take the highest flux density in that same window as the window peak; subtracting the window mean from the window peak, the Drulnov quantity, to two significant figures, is 0.27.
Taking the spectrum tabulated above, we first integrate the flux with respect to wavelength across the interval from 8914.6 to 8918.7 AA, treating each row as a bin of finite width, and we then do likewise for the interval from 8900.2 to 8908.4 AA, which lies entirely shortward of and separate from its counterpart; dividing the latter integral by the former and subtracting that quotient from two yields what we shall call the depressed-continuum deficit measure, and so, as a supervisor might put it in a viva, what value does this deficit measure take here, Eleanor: 0.1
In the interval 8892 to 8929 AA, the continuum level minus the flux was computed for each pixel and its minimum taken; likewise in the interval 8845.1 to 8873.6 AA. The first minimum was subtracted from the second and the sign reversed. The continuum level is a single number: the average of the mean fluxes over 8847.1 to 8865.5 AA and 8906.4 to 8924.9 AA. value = -0.32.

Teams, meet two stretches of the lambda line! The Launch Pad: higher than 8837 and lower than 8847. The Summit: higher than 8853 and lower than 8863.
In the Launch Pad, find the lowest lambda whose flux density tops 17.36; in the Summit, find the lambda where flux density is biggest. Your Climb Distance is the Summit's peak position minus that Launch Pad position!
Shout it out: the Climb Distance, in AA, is 22.4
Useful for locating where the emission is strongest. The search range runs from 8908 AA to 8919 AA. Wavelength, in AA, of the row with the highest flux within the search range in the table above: 8917.68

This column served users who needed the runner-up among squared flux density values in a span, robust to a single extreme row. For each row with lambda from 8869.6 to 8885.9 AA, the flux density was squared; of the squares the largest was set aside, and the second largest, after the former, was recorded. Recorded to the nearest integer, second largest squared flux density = 302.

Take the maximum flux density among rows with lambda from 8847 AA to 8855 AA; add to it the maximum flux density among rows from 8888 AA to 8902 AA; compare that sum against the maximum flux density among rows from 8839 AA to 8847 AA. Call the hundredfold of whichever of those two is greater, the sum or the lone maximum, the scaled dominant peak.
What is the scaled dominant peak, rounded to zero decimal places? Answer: 3471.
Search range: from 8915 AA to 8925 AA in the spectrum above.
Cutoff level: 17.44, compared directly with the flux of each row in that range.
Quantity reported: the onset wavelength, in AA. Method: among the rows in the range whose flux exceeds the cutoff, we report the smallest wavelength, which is 8915.62 AA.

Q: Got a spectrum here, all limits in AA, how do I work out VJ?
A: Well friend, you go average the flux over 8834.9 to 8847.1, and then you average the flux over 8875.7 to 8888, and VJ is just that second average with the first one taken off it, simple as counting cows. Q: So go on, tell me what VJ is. -0.1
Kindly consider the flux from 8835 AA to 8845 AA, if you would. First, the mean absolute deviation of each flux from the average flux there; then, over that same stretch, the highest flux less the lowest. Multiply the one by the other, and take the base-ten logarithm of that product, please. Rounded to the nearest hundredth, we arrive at -1.61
